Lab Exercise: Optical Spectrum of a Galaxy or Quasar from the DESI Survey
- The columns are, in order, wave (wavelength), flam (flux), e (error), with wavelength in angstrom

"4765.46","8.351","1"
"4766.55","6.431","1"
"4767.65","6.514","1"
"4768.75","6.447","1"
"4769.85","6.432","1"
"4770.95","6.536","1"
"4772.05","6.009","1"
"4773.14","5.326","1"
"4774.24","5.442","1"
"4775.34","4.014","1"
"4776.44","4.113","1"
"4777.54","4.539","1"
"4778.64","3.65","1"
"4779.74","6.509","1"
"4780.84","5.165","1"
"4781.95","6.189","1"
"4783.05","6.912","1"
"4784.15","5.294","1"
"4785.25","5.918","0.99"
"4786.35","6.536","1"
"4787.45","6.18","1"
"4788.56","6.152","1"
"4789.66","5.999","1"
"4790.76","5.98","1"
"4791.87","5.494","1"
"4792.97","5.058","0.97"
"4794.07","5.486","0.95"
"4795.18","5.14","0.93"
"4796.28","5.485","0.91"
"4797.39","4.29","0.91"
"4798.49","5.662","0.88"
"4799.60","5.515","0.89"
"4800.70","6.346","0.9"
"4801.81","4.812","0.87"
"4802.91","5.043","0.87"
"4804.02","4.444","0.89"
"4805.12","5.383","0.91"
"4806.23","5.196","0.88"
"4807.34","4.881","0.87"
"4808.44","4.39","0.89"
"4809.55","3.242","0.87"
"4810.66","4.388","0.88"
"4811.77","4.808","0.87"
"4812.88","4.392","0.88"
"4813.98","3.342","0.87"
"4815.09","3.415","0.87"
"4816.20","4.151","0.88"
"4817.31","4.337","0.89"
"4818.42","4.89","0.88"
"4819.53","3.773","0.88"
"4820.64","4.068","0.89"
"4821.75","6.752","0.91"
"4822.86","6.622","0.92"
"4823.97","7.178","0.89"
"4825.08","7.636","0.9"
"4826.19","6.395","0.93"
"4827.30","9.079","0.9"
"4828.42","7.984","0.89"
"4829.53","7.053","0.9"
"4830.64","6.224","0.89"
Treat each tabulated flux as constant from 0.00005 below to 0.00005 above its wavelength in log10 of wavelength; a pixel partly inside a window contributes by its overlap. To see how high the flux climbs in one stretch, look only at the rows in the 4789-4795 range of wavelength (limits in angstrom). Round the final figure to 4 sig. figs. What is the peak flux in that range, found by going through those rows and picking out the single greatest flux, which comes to 5.999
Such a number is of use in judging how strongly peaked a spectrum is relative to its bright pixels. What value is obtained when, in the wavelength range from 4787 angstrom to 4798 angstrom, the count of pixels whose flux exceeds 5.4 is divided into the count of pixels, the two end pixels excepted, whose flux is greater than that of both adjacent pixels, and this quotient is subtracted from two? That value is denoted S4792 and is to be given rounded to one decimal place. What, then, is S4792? 1.7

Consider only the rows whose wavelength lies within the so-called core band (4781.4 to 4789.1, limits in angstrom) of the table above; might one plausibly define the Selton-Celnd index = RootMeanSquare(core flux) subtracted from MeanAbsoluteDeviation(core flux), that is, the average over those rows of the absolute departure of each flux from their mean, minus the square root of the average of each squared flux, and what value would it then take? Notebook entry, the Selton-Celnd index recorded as -5.9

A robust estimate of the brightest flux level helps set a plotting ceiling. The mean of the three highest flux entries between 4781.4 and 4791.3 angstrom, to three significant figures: 6.55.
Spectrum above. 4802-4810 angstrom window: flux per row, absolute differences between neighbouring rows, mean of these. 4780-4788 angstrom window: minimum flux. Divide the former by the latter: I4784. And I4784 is 0.12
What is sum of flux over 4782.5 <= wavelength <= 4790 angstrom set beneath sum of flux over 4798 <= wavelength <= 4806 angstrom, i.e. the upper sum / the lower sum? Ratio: 0.87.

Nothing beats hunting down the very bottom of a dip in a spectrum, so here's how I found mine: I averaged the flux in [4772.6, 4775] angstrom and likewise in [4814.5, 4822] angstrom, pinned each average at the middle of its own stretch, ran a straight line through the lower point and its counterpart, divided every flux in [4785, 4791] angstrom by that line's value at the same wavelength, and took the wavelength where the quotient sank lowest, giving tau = 4785.25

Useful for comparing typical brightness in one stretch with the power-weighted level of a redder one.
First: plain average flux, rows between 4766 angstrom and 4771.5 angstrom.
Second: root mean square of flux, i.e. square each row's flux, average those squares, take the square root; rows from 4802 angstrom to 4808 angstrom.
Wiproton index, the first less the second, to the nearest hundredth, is 1.47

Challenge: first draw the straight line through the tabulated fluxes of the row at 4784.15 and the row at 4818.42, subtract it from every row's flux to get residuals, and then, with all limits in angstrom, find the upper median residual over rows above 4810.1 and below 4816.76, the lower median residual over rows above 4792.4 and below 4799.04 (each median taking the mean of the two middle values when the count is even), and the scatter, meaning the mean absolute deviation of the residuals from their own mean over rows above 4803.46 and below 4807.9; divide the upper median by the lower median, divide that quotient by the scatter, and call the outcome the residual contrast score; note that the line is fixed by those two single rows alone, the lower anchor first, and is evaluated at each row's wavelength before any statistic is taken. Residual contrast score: -15.2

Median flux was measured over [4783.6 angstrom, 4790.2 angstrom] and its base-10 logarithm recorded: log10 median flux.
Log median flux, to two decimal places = 0.78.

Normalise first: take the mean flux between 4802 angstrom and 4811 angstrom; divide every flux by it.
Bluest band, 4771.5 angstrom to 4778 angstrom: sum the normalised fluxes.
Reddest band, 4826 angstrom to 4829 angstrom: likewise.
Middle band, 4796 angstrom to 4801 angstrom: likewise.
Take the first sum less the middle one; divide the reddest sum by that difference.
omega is 11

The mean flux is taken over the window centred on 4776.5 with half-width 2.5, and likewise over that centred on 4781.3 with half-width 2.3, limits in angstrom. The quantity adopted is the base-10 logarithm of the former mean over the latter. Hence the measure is -0.15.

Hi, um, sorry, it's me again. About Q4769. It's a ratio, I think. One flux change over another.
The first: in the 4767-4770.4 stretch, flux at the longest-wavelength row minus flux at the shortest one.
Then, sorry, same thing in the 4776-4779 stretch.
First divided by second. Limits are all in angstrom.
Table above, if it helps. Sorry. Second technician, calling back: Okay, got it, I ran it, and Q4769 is 0.2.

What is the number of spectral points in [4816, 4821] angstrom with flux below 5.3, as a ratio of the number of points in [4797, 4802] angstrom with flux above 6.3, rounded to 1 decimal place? 5.0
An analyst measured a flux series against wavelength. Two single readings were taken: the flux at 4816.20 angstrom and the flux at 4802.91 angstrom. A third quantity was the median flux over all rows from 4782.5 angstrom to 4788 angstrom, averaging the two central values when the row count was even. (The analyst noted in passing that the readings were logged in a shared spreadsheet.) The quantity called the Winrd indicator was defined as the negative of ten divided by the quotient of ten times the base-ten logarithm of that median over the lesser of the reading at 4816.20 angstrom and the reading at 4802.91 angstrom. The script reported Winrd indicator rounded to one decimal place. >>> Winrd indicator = -5.2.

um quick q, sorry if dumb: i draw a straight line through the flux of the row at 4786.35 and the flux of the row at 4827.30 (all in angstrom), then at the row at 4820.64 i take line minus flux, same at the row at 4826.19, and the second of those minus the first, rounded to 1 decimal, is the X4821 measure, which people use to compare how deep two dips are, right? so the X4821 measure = -2.0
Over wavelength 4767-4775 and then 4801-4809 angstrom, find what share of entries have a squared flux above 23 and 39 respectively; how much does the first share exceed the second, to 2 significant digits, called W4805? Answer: 1.0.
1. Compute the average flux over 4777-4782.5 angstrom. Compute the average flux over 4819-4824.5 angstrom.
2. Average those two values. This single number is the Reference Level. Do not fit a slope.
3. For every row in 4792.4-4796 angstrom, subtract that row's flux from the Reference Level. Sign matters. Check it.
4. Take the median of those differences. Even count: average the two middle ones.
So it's 0.3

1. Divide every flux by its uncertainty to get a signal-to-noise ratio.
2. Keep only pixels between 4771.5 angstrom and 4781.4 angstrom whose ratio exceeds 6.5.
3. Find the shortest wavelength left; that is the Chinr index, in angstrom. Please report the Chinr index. 4779.74 angstrom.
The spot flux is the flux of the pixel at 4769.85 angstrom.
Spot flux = 6.432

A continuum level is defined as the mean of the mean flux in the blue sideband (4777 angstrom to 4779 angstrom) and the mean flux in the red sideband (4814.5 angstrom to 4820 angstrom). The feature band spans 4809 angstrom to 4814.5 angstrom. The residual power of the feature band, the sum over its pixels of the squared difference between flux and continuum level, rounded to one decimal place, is 2.0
